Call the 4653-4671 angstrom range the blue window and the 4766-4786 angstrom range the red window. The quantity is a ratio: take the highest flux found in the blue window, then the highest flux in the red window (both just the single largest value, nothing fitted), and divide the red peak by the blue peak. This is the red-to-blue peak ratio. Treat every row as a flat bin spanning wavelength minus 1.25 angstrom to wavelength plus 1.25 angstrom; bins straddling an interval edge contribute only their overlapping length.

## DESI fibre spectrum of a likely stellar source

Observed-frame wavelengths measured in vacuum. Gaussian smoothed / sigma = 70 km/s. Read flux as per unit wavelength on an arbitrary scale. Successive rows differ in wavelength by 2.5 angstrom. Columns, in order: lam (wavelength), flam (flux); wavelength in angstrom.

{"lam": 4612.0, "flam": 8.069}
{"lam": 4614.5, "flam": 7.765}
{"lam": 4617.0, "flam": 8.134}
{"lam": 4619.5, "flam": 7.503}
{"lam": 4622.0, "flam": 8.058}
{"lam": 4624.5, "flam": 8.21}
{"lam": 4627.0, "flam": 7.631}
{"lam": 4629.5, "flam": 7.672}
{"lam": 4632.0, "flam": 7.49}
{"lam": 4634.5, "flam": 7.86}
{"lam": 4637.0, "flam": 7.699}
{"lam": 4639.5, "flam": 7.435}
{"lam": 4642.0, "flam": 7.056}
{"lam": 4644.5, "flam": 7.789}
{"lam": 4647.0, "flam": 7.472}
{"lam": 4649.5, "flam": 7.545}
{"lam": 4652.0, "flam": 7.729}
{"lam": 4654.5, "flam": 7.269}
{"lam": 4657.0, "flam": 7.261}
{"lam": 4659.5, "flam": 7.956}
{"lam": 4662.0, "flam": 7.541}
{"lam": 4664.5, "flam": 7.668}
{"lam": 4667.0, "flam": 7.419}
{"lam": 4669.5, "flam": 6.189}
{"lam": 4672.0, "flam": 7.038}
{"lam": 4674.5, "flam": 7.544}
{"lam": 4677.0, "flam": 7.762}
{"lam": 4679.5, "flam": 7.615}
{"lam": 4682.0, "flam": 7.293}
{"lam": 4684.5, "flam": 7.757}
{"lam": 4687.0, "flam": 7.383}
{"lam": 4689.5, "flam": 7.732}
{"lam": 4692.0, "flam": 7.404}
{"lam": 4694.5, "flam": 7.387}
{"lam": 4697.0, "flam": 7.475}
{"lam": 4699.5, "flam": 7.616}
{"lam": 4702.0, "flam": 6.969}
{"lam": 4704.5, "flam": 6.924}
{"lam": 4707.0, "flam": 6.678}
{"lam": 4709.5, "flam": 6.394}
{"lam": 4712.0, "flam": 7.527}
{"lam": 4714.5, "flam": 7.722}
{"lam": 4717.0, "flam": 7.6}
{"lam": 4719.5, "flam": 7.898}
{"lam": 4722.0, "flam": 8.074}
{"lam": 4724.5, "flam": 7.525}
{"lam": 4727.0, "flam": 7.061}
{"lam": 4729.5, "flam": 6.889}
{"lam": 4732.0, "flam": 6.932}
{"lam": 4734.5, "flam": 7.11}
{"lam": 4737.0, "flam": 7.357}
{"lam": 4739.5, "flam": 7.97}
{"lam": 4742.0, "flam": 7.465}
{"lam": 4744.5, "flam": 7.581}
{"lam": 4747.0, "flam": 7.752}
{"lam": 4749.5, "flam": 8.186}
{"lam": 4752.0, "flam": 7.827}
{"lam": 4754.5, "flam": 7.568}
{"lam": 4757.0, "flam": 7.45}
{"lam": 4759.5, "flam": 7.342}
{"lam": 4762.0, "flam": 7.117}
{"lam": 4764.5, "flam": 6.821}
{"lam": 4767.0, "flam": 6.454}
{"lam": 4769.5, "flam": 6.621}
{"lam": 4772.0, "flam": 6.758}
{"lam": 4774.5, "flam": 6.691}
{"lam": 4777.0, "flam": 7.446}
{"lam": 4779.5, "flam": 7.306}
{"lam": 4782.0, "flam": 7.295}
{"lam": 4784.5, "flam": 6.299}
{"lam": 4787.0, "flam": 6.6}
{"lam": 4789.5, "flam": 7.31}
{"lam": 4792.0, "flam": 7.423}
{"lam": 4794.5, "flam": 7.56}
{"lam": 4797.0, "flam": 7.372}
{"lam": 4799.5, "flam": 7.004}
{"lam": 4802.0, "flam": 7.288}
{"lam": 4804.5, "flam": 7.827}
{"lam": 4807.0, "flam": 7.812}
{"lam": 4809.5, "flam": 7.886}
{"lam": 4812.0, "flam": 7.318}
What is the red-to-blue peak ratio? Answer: 0.94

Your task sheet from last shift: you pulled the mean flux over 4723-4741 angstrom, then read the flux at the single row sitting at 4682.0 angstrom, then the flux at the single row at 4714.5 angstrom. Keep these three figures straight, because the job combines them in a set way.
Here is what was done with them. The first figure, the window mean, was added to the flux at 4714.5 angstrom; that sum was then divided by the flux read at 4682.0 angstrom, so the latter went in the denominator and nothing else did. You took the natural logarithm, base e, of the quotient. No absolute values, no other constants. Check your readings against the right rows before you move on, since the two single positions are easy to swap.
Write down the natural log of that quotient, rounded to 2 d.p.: 0.72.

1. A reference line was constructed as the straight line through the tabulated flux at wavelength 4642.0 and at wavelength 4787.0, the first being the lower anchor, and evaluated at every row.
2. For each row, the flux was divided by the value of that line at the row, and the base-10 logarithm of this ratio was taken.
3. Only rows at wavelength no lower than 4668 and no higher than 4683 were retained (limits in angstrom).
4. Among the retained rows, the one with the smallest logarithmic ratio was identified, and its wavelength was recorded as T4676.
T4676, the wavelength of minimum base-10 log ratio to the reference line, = 4669.5 angstrom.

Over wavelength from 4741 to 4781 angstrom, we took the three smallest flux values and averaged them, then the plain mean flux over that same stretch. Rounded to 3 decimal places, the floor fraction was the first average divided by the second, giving 0.906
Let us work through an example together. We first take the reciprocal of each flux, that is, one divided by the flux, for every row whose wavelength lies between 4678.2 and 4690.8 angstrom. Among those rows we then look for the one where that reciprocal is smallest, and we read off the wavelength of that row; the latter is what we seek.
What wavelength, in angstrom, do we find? 4684.5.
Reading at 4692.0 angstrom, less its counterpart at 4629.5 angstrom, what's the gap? -0.27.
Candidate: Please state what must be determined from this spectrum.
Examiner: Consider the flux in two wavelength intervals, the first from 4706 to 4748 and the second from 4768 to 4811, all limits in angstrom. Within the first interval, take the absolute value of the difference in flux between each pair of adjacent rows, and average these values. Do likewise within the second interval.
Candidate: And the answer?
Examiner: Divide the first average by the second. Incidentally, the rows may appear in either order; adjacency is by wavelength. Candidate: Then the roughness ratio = 1.09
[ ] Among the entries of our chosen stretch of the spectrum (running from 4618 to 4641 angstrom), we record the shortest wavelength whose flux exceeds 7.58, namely 4622.0 angstrom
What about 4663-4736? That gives 4664.5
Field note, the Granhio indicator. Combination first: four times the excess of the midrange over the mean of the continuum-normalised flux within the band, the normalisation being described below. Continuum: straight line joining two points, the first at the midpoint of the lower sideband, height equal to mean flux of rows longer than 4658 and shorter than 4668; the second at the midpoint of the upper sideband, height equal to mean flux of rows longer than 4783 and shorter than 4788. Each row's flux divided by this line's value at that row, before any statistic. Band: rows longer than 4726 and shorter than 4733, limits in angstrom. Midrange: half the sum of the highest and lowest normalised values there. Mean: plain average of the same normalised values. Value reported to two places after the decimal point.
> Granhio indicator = 0.00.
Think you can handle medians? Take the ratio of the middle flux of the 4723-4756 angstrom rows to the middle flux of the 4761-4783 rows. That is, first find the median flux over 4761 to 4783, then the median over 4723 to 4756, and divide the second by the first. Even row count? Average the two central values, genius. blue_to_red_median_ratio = 1.10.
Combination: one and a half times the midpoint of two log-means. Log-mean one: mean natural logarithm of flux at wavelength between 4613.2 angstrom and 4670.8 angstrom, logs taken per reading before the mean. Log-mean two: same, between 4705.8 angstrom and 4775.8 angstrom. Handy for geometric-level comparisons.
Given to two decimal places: 3.01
